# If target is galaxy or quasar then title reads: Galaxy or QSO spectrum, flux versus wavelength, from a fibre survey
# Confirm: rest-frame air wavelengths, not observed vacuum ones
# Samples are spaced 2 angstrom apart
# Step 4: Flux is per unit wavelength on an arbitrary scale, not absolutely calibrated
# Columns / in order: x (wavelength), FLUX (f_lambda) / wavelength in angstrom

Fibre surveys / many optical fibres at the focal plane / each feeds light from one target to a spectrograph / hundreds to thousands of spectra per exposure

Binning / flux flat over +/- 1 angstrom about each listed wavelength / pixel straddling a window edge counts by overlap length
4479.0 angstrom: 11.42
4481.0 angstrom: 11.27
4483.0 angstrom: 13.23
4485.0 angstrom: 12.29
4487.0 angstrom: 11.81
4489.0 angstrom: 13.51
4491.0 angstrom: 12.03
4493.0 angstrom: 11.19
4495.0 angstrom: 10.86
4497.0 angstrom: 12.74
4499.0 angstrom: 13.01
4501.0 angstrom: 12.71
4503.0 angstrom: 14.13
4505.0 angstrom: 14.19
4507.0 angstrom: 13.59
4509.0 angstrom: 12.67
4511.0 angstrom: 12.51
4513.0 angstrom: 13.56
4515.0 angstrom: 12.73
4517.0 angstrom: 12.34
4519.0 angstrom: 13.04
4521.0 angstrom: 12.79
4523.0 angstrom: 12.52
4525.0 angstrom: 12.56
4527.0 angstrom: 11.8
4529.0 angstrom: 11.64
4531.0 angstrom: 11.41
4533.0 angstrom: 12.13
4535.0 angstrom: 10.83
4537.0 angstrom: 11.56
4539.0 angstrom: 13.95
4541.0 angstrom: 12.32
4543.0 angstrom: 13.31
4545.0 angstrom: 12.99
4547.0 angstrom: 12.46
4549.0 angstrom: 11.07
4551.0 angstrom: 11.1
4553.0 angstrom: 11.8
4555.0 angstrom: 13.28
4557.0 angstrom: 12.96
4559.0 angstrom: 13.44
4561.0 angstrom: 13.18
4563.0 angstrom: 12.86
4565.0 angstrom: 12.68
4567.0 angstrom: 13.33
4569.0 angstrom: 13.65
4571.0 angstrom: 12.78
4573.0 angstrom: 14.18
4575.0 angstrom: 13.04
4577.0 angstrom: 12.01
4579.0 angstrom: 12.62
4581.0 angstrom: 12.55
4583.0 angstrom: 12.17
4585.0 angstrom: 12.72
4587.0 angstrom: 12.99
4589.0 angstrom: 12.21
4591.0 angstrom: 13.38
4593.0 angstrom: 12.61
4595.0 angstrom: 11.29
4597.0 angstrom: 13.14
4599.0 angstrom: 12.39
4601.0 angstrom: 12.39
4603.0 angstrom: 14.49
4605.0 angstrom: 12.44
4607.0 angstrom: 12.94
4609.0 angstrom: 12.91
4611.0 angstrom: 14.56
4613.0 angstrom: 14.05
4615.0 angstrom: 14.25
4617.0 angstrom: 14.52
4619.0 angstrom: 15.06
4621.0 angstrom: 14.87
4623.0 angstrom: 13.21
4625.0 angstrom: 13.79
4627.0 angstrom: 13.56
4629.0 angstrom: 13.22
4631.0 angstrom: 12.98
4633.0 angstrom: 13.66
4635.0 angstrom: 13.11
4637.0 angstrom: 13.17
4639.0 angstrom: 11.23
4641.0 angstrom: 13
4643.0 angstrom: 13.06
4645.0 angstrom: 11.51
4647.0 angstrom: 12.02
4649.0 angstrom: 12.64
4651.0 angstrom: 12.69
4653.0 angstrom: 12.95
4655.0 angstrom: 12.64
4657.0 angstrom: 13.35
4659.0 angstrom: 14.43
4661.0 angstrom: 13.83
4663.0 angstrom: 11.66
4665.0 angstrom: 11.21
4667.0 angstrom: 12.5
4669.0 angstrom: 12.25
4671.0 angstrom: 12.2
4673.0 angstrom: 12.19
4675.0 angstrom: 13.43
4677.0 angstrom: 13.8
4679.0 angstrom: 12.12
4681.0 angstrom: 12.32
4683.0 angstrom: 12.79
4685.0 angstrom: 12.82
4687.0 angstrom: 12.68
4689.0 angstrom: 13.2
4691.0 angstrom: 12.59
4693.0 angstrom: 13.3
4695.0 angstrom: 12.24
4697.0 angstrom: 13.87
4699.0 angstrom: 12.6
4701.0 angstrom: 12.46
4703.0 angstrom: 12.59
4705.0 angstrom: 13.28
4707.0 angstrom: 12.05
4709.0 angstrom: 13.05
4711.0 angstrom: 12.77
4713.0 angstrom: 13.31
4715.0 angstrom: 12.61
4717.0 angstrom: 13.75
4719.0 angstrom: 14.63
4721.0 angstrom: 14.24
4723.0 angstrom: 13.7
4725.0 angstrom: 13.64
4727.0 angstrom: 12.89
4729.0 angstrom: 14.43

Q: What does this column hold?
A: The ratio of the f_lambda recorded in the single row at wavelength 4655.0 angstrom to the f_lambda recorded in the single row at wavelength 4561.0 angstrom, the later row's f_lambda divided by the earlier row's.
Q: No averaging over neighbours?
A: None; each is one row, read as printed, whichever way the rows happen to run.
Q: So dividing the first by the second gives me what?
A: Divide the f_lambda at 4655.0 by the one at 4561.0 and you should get 0.96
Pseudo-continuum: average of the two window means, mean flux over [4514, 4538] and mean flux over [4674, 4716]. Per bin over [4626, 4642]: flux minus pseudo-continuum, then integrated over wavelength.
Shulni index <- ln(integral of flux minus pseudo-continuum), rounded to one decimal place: 2.1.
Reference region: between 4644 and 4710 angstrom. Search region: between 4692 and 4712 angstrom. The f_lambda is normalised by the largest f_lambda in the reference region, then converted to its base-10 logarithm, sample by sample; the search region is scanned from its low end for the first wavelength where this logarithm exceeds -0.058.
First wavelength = 4693.0 angstrom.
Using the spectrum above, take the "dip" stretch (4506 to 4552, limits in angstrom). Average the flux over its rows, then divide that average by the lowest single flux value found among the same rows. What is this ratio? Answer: 1.14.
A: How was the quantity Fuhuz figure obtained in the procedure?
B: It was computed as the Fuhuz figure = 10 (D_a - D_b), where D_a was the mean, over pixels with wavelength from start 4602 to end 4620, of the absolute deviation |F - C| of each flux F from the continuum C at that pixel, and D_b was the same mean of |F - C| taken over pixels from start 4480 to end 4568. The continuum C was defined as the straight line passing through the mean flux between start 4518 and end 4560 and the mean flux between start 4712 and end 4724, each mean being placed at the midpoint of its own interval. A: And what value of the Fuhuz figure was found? 3.3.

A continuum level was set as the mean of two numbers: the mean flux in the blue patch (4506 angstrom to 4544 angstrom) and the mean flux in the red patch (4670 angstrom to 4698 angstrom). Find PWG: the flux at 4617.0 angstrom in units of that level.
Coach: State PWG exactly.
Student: 1.15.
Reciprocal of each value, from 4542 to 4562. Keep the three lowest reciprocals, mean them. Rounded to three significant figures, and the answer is 0.0749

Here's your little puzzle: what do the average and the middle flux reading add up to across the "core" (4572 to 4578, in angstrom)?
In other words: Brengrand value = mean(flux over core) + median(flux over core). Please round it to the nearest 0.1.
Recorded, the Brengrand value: 26.1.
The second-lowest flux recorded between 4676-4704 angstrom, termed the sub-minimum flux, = 12.24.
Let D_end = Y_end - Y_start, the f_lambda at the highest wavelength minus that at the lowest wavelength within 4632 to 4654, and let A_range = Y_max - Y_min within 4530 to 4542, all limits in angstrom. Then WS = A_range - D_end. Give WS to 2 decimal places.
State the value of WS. 3.83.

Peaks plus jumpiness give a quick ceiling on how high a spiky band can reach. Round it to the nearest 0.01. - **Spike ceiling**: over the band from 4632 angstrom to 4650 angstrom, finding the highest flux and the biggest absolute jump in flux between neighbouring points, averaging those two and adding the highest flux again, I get 21.46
